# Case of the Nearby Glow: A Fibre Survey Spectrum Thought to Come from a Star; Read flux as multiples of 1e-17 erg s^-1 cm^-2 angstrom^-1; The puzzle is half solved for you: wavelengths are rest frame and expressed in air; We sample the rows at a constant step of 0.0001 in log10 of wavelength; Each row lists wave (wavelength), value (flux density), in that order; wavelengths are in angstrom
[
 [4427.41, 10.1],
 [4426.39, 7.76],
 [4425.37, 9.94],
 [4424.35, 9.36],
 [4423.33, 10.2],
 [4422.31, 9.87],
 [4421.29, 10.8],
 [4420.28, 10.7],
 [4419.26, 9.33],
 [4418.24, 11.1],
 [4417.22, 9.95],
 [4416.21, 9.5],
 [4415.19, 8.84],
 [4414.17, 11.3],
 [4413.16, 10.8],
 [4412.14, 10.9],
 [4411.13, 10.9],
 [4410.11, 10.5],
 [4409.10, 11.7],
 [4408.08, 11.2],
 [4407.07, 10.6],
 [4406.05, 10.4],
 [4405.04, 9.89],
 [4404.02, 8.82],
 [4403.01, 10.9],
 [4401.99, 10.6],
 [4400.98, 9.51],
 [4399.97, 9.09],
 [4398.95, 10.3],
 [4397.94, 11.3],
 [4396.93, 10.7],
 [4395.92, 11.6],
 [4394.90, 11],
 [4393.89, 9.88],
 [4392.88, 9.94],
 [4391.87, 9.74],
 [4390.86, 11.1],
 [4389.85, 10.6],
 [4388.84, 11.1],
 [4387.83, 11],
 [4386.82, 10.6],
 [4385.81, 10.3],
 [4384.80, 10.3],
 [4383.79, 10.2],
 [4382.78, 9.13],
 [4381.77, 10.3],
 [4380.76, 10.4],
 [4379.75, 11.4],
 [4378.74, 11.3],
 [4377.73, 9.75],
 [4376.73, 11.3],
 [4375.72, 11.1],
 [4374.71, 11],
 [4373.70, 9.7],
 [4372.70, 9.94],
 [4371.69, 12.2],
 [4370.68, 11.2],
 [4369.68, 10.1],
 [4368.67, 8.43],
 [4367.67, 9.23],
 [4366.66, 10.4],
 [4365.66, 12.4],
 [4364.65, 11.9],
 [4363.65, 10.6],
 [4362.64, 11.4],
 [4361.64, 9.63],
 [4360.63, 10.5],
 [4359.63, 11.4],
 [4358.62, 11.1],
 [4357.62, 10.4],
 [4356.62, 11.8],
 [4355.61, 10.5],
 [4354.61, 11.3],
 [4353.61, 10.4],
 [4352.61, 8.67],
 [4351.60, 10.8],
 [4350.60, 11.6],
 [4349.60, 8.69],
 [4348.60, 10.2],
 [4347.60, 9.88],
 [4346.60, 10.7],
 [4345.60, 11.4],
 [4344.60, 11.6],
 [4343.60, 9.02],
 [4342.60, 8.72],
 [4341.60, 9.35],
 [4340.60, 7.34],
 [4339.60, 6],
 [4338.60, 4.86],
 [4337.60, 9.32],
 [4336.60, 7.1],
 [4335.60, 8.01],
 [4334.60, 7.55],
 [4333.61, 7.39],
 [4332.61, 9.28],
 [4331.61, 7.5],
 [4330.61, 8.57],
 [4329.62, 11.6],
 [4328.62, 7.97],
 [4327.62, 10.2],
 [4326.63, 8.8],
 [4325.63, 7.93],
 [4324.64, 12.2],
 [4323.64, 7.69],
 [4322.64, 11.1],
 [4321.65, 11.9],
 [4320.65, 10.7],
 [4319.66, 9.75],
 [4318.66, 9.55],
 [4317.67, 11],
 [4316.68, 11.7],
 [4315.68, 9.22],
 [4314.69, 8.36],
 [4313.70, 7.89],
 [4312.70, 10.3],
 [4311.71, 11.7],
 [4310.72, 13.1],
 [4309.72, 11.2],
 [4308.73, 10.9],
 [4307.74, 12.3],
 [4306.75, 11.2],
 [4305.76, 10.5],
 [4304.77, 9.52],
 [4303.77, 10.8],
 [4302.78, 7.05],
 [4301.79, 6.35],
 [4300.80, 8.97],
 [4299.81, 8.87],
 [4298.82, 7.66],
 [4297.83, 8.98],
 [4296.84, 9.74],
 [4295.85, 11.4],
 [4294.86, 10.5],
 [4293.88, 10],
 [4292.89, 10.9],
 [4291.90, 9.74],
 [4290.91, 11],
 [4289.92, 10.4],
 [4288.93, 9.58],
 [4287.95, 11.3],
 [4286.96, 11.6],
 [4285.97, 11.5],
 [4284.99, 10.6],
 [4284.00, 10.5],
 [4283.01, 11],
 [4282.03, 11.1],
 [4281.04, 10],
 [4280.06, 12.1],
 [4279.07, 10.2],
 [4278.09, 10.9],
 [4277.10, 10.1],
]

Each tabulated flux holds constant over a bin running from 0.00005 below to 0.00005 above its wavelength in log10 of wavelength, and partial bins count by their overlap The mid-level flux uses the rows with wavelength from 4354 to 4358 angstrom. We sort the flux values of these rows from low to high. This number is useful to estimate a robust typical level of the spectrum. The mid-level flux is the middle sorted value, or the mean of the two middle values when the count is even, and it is 10.9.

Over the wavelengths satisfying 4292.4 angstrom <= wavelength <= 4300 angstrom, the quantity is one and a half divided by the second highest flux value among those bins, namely 0.138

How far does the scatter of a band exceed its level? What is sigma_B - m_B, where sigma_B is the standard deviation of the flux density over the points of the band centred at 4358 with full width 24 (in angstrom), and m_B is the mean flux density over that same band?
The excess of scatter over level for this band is -9.5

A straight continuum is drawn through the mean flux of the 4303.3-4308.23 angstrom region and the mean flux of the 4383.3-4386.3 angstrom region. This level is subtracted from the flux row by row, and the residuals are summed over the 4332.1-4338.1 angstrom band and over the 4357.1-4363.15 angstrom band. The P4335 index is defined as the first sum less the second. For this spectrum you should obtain -17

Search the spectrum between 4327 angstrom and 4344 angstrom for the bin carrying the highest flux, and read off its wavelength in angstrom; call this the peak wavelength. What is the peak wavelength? 4329.62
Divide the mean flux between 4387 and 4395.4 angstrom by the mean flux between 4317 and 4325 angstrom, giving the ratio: 1.01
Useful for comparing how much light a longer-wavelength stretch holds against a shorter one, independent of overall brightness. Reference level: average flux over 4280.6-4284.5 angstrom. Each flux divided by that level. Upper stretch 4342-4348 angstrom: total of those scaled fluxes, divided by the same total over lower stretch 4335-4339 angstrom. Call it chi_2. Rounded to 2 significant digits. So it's 2.1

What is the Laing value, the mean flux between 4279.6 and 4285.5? 10.9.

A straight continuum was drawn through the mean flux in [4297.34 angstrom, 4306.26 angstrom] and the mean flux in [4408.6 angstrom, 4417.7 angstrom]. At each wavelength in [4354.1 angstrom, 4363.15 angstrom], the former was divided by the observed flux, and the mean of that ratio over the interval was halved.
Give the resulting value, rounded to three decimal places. 0.444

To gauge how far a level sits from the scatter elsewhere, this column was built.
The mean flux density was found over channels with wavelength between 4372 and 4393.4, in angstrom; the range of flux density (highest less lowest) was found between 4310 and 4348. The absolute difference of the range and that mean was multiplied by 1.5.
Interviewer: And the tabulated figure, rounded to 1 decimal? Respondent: 3.4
